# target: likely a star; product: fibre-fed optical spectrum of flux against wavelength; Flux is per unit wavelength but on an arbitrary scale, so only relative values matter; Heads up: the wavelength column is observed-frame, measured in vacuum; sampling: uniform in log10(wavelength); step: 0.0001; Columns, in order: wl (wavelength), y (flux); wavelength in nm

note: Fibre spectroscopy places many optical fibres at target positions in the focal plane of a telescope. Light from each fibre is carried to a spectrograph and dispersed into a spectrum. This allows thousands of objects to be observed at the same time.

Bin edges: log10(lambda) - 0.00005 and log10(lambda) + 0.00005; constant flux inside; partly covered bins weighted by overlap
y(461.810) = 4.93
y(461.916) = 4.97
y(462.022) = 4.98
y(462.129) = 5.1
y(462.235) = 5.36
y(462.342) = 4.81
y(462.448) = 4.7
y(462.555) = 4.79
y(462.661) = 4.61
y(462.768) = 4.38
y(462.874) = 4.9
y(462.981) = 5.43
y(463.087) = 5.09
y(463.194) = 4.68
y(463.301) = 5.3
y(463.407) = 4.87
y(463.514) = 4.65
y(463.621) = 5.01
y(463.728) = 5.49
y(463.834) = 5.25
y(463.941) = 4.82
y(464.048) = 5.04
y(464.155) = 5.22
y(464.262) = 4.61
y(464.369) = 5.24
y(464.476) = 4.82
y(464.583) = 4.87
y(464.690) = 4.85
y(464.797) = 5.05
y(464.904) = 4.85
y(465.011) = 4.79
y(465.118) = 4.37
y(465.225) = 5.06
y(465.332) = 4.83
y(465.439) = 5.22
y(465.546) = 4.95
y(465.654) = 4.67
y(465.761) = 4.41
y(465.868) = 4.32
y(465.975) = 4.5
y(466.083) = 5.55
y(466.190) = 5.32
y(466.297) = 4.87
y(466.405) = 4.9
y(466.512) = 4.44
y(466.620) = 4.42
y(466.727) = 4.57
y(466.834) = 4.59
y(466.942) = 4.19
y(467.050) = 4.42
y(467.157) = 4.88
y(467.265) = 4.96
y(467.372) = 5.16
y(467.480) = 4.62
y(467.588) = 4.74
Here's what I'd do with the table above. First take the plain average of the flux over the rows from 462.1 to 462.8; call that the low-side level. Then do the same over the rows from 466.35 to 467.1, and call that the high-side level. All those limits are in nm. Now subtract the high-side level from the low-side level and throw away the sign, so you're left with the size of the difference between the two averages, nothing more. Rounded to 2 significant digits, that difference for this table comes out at 0.32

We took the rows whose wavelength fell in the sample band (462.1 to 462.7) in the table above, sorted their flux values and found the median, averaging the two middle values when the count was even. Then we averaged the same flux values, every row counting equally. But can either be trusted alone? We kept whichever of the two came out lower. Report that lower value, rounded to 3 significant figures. 4.80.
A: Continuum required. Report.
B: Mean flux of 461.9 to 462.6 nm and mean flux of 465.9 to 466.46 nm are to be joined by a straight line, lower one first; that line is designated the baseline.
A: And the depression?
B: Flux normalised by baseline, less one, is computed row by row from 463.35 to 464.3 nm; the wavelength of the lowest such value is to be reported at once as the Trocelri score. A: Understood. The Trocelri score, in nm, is 464.262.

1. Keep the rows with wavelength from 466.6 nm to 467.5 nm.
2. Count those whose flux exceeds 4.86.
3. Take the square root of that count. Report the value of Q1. 1.73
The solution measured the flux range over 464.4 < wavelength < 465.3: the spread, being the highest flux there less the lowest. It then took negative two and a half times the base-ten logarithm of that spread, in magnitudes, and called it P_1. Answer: 0.40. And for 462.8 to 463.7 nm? 0.27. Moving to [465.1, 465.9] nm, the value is 0.11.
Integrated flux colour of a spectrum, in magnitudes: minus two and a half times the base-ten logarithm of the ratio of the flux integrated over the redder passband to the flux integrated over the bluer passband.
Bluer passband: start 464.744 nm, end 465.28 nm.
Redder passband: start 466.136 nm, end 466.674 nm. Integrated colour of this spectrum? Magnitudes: 0.004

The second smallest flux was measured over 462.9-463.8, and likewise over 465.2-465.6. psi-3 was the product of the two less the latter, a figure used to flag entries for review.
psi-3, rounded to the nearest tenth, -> 18.2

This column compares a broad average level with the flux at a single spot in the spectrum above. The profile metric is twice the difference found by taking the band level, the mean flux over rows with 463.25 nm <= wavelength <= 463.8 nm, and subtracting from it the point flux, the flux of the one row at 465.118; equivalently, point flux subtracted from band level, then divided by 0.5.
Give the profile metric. 1.4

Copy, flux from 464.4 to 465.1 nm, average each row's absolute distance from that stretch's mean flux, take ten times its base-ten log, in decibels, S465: -12.3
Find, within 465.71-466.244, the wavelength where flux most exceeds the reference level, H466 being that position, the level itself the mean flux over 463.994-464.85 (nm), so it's 466.083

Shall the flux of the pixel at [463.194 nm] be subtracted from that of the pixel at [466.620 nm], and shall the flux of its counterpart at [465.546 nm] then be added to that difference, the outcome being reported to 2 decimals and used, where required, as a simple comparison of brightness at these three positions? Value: 4.69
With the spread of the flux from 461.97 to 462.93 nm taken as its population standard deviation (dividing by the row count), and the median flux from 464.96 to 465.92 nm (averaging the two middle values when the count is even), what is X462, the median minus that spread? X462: 4.52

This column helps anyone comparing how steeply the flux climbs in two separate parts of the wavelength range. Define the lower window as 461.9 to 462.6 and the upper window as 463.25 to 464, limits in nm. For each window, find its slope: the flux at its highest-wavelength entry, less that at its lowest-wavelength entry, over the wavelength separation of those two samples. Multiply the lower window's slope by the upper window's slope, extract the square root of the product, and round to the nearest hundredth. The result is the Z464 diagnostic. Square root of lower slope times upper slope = 0.46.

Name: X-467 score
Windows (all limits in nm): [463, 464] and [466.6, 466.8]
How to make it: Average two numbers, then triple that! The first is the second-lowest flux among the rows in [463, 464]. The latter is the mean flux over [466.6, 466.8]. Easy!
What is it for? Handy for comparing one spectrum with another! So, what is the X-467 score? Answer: 13.8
